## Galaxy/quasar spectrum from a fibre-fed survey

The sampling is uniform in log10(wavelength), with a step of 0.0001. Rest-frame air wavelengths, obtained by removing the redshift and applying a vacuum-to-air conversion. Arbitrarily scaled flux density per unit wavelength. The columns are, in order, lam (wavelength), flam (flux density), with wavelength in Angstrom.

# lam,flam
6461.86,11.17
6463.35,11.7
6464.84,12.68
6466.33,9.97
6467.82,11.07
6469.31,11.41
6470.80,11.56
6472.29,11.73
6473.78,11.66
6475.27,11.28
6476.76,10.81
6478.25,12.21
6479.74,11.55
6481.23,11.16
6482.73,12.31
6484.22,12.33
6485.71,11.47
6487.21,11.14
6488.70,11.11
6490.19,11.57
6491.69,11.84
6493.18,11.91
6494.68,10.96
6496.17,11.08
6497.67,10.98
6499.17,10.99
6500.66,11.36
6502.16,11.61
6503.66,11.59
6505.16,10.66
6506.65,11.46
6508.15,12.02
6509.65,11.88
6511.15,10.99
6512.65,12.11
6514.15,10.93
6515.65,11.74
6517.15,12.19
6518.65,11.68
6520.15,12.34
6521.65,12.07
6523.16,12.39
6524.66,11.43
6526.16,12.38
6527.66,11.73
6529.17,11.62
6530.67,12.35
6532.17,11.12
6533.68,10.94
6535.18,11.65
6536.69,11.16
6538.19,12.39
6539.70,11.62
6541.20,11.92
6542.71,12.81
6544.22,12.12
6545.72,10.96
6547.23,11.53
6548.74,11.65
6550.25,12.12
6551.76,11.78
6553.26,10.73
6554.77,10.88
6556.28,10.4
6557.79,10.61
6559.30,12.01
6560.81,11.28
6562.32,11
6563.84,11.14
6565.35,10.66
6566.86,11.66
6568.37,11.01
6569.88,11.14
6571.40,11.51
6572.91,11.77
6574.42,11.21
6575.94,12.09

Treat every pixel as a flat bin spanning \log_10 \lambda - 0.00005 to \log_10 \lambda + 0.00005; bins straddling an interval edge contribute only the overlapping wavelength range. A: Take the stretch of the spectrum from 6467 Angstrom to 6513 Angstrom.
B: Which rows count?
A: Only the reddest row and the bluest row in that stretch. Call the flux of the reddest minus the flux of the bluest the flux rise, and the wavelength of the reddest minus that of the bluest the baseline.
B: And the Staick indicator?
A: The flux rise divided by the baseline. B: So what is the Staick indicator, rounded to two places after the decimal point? 0.02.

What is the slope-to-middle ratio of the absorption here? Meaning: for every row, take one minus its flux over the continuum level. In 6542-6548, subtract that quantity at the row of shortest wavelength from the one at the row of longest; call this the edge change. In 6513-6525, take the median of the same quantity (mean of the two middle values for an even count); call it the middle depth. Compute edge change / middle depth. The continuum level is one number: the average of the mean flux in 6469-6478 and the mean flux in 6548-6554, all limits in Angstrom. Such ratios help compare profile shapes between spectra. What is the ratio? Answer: -3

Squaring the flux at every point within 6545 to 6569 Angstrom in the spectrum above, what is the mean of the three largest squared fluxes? 143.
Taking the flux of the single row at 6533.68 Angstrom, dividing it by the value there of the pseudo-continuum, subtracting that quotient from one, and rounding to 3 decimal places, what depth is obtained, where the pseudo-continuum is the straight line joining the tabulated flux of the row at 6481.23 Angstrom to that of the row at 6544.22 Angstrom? 0.085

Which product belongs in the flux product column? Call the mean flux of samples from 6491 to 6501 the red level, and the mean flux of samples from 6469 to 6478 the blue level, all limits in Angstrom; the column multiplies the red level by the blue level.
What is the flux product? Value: 129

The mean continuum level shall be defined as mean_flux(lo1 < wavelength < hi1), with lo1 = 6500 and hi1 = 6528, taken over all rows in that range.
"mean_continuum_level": 11.7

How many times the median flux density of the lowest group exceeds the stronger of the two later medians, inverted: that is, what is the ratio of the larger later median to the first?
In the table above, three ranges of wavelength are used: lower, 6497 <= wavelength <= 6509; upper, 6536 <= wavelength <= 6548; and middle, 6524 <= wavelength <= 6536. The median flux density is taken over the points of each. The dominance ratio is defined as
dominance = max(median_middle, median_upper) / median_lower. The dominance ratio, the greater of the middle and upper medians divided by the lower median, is 1.03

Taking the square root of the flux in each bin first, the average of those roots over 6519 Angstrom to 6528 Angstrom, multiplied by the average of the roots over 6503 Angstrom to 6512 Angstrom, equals 11.7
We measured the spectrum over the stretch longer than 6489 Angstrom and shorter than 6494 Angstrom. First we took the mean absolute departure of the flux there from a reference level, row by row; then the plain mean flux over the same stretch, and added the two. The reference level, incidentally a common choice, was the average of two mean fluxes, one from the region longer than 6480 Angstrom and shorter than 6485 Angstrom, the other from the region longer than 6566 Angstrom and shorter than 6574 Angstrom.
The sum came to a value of 11.9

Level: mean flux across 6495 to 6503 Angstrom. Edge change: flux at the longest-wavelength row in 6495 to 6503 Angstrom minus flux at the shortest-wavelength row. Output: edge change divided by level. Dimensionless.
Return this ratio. 0.05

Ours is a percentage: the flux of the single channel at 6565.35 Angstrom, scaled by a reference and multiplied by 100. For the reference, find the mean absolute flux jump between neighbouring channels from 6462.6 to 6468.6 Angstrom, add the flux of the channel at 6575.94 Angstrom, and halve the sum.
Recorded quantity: 156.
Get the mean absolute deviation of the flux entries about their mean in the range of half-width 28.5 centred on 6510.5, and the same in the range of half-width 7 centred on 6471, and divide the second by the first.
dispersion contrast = 1.2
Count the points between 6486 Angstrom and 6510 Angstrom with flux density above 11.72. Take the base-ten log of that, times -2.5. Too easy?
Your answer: -1.5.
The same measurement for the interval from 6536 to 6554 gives -1.9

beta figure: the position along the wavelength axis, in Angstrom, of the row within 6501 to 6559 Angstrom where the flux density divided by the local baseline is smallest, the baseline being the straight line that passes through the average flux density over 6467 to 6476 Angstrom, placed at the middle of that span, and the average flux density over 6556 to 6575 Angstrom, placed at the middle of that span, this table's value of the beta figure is 6556.28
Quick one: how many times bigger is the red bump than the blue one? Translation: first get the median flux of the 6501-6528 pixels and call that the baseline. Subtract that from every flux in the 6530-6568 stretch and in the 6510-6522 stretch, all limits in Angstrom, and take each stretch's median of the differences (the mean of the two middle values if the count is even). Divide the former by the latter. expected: -1.2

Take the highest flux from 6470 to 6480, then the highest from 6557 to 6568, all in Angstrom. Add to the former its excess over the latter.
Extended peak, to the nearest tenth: 12.4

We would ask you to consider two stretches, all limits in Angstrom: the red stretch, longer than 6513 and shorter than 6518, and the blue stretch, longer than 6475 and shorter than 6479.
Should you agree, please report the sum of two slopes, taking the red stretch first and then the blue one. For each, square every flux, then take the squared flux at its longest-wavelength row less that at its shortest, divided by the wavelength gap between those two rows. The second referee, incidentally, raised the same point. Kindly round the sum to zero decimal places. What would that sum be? 17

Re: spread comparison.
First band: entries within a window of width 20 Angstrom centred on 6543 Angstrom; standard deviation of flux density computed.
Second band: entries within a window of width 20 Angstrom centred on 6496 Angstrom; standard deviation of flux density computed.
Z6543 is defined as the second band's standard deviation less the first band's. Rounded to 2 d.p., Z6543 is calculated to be -0.16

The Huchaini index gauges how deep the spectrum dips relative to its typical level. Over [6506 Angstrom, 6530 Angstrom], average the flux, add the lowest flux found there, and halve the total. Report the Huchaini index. 11.4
